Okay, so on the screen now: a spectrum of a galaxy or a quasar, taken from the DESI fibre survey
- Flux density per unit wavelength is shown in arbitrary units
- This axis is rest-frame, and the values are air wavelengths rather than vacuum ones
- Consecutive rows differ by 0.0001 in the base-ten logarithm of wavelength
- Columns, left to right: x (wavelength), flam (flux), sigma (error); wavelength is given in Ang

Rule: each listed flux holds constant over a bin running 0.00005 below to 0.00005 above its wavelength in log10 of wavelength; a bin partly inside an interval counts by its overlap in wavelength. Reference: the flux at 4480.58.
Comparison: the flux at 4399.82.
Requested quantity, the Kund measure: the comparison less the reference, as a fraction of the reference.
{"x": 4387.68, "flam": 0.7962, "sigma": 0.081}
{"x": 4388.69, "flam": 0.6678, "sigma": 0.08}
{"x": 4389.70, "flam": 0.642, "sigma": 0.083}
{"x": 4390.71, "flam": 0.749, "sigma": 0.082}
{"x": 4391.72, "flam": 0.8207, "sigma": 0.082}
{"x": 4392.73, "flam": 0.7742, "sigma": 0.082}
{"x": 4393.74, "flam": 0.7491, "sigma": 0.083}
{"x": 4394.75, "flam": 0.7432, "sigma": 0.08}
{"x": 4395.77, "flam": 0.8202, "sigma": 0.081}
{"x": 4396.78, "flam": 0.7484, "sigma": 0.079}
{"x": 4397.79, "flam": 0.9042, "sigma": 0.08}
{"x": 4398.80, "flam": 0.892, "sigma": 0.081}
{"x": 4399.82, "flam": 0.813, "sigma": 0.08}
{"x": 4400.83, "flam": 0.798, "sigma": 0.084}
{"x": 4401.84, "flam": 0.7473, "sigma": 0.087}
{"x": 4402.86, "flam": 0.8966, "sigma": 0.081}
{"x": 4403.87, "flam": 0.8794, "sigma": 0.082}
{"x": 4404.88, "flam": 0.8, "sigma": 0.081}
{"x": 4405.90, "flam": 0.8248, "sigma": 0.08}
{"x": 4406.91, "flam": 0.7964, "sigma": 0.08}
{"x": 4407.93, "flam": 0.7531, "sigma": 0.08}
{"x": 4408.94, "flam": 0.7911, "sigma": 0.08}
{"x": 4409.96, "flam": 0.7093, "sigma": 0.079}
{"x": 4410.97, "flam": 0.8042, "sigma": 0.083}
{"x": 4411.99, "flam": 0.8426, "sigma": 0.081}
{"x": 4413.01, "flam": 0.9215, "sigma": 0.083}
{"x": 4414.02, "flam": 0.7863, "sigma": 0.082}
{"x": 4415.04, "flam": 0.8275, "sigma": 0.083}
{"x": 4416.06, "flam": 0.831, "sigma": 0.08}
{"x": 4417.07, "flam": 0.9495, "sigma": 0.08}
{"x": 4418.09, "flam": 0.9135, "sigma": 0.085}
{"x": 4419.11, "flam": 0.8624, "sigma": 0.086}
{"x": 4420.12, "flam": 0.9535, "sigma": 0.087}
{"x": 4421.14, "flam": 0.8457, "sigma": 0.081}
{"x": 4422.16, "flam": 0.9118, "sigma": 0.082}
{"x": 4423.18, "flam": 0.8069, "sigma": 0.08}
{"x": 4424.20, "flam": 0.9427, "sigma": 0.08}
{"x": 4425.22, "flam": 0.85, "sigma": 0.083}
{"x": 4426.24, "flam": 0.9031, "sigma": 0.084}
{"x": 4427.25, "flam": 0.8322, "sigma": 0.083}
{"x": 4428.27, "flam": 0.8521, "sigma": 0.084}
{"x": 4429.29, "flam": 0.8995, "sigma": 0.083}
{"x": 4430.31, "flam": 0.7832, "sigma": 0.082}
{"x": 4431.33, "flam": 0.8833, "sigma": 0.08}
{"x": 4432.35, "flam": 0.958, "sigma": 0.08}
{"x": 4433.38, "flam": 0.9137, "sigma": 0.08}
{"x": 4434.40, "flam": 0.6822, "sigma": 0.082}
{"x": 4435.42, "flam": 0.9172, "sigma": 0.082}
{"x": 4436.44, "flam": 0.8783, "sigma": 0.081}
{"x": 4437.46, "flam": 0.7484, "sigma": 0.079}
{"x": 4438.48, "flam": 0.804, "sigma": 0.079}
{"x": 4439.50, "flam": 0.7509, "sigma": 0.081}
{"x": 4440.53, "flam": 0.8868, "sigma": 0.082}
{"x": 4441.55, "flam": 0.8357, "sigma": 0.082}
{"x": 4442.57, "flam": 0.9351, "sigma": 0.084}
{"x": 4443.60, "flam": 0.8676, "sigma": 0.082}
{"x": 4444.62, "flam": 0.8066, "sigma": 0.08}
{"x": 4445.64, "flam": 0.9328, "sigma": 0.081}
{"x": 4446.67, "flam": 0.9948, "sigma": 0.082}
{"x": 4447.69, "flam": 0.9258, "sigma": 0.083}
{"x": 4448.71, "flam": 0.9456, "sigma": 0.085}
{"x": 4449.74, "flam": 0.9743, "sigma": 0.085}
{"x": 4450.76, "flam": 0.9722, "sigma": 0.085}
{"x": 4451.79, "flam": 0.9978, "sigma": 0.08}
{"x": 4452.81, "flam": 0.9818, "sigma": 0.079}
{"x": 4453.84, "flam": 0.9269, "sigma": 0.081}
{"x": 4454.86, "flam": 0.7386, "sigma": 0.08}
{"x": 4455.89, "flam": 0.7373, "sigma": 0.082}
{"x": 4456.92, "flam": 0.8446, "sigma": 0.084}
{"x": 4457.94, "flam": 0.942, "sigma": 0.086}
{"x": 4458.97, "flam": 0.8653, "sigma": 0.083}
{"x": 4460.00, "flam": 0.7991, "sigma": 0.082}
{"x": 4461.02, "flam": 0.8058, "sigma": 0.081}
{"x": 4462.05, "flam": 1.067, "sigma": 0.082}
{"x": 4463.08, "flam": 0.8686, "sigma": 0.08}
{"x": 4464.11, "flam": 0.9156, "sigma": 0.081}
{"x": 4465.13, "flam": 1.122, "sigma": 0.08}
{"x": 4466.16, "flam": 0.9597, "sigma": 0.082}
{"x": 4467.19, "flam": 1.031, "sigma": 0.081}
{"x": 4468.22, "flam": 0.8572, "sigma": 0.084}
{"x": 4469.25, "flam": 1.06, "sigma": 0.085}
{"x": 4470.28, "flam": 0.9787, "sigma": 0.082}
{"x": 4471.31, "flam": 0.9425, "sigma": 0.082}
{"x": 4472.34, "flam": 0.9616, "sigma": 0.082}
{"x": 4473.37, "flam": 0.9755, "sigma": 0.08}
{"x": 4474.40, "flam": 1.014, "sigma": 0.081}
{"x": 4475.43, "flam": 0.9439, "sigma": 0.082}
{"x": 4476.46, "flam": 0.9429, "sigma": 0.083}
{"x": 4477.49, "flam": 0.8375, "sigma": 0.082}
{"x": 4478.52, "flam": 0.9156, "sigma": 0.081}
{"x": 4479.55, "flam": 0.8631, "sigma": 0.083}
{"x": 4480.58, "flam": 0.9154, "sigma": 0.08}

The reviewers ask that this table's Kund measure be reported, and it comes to -0.11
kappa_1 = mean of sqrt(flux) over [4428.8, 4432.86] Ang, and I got 0.938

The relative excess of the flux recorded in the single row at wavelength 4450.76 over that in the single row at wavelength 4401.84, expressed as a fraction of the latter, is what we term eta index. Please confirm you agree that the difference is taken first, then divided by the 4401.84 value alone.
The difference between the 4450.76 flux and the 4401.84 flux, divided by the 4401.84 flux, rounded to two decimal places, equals 0.30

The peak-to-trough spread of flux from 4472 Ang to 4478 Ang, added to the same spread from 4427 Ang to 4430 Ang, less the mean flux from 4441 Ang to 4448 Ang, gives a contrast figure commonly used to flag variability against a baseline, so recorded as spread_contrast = -0.656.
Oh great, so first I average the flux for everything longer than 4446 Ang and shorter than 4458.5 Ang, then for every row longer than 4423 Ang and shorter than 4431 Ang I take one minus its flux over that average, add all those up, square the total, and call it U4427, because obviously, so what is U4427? 0.24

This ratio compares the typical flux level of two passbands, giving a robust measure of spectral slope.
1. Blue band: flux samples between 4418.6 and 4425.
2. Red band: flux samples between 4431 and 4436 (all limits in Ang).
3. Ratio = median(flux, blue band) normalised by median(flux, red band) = 0.971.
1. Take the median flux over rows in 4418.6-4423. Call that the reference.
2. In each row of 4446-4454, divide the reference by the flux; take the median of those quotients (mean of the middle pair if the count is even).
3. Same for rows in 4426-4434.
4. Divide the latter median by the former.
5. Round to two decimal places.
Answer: 1.09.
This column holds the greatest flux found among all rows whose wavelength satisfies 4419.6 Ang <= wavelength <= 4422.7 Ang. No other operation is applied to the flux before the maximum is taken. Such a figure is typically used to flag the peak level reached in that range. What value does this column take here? 0.9535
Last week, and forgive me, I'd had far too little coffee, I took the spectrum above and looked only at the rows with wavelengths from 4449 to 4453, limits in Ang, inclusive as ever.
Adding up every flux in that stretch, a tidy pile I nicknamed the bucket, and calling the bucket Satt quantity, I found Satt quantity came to 3.9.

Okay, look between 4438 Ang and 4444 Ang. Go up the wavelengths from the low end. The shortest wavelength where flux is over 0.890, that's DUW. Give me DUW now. 4442.57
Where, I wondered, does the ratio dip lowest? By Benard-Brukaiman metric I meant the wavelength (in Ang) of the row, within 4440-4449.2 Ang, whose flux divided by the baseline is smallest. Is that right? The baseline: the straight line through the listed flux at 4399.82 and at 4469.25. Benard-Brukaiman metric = 4444.62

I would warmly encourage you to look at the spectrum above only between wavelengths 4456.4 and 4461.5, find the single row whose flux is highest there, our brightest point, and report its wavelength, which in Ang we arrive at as 4457.94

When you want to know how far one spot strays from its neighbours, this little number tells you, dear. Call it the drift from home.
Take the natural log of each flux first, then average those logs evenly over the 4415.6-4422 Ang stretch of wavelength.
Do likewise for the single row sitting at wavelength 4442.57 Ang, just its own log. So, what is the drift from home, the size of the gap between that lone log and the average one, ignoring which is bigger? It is 0.05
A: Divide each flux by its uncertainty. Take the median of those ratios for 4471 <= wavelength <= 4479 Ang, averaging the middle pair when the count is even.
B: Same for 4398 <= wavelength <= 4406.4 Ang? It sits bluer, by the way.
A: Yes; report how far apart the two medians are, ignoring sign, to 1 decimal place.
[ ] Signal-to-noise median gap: 1.3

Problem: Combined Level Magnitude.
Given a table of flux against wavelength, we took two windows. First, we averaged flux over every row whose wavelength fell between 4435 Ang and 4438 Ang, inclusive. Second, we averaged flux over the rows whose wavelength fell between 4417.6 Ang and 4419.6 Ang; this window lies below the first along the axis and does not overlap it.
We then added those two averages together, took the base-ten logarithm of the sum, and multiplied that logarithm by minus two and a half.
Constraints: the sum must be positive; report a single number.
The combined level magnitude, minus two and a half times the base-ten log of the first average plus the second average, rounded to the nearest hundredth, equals -0.60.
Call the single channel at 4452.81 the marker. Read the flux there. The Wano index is 0.9818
